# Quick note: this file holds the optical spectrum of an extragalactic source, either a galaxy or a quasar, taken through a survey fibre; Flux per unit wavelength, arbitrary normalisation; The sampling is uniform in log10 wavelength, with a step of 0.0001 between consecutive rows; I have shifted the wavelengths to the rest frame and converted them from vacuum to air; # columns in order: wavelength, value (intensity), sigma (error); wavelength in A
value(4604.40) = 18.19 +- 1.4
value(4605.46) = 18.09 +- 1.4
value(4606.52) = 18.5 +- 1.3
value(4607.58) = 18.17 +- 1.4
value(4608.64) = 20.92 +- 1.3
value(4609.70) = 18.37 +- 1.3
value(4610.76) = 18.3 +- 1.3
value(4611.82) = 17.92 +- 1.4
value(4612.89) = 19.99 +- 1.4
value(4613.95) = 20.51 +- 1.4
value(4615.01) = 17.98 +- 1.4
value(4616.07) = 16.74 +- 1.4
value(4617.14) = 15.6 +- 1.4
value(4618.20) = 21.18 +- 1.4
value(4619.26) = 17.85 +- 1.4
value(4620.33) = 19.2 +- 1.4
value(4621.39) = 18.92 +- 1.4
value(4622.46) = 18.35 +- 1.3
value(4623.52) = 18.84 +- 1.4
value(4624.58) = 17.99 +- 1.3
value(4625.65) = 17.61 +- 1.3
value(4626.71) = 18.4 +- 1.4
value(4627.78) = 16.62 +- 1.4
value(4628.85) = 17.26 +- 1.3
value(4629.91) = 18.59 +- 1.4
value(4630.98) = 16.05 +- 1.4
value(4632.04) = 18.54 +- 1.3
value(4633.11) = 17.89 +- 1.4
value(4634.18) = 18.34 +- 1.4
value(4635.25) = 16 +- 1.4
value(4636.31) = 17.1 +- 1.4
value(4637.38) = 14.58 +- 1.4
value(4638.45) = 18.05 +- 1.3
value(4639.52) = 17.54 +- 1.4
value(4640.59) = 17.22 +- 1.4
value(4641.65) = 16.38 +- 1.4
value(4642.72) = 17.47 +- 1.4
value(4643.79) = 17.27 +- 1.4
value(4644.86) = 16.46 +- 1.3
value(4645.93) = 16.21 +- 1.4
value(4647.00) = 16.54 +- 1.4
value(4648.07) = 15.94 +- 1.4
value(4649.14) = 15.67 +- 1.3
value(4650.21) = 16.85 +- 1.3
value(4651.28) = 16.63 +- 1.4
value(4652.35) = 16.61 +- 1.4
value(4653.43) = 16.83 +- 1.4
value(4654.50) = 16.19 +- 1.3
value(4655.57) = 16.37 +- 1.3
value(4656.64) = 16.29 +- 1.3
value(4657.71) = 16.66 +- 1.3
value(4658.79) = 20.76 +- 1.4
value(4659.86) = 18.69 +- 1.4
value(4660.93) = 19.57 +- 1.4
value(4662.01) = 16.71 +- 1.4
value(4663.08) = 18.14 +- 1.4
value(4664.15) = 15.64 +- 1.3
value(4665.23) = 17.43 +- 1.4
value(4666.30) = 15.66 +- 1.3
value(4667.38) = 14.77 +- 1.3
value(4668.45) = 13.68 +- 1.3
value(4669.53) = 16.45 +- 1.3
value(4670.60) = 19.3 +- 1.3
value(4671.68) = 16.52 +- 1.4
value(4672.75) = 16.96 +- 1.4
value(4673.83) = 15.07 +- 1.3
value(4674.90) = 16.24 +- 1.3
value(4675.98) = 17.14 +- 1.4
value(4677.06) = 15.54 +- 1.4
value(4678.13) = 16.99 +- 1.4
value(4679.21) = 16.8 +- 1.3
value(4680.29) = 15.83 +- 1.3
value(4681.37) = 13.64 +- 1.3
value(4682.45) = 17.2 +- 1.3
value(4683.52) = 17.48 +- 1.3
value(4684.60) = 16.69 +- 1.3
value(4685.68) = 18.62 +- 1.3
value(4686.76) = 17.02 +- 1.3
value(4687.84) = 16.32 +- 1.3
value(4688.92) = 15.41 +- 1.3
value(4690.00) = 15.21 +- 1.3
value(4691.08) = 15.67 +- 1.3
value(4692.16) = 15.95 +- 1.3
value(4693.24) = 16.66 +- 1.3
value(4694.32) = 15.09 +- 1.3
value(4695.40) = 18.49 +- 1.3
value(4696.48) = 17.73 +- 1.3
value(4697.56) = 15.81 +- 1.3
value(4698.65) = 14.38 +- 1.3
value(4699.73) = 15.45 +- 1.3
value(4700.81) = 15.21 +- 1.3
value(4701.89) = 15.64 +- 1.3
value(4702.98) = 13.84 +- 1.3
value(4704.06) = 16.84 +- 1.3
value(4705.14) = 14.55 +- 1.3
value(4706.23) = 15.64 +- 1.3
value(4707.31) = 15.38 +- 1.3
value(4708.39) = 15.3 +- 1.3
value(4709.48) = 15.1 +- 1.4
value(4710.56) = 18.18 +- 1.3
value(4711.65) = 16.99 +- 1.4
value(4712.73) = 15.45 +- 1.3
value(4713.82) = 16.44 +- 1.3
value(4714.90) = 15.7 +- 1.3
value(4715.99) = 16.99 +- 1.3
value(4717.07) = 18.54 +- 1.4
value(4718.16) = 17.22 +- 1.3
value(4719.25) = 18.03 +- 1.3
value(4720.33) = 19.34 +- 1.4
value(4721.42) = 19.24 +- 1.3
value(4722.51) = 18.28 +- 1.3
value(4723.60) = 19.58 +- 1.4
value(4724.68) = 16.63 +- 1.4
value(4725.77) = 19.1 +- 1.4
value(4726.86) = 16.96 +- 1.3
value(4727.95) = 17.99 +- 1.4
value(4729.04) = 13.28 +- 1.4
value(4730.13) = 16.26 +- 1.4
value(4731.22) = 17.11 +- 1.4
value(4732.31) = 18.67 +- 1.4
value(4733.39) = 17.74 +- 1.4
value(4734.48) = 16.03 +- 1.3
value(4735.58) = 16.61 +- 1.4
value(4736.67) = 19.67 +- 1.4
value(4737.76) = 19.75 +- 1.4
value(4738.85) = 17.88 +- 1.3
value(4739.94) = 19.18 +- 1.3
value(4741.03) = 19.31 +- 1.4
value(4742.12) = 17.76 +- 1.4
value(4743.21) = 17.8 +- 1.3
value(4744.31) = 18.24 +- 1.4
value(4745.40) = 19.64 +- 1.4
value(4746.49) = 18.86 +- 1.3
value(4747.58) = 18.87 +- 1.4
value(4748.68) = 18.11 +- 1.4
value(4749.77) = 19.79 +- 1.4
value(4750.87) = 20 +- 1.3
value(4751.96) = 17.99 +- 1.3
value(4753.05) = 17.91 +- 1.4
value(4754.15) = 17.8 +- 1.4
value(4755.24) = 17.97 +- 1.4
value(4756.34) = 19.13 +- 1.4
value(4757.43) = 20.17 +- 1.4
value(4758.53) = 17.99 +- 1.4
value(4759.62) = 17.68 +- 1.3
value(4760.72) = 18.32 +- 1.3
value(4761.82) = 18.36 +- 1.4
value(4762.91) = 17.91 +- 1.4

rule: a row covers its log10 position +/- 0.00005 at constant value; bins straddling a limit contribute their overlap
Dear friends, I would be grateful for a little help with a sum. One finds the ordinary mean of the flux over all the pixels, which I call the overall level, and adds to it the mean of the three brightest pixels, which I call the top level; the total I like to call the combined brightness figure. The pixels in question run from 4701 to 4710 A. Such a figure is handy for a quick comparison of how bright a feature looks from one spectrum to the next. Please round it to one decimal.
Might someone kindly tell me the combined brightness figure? 31.3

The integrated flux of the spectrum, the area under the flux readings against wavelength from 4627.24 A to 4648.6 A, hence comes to 363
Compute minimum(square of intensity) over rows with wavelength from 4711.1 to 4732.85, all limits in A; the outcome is 176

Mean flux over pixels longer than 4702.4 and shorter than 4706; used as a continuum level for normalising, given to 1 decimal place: 15.1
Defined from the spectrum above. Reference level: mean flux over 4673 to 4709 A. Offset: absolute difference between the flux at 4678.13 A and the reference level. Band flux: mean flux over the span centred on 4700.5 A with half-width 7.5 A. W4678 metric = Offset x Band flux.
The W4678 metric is 15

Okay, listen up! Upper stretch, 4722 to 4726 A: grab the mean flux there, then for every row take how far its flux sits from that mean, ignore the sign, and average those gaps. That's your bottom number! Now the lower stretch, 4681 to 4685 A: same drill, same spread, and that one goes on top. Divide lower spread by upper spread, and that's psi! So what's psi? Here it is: 1.4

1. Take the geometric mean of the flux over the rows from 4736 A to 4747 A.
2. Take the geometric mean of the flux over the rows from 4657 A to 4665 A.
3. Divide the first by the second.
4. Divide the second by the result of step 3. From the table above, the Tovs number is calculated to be 17.1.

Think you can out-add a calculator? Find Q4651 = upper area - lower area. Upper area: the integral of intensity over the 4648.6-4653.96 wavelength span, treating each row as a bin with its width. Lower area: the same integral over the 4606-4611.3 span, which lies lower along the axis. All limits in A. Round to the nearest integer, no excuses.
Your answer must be -12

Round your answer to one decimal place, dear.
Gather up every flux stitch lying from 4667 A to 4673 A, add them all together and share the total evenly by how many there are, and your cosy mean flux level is 16.3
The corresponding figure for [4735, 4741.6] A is 18.7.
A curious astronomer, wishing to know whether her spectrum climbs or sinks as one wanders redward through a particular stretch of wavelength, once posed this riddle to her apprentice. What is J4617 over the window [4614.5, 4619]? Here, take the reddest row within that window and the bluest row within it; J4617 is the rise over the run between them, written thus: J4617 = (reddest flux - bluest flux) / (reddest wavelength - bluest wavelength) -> 1.0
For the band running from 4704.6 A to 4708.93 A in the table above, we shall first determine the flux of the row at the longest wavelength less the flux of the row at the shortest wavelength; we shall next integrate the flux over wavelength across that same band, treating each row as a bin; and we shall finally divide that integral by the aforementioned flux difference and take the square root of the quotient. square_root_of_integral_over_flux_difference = 9.4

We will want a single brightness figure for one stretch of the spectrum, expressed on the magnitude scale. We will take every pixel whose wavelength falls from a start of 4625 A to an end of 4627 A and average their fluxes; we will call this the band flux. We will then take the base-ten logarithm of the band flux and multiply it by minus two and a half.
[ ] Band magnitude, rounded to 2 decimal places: -3.14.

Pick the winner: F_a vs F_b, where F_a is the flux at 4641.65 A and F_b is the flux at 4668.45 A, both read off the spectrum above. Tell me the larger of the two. 16.4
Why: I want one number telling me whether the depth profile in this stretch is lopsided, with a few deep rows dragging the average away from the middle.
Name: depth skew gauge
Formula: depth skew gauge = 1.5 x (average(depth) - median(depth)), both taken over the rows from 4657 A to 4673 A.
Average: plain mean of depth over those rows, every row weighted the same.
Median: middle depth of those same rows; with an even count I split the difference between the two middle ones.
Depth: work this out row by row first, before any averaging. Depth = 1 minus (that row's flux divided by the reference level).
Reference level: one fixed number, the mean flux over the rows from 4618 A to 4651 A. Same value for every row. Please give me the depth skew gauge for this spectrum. -0.036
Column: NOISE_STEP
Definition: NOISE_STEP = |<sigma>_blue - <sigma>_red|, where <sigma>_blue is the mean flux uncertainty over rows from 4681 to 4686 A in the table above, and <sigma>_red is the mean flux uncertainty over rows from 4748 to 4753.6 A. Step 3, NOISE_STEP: 0.06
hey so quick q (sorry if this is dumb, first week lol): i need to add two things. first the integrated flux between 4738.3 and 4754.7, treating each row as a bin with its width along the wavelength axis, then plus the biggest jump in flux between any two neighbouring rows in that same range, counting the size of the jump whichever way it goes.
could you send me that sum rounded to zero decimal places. 307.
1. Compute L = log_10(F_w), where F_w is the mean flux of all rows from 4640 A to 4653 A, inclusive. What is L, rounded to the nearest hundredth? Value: 1.22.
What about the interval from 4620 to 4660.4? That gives 1.24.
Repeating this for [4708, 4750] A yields 1.25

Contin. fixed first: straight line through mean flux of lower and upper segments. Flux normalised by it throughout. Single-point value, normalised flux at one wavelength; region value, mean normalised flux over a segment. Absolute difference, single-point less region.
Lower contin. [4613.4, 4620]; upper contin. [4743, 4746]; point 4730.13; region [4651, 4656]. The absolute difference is 0.022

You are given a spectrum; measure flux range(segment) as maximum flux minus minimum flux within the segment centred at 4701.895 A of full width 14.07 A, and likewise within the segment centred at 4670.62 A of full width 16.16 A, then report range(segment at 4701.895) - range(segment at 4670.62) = -1.0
